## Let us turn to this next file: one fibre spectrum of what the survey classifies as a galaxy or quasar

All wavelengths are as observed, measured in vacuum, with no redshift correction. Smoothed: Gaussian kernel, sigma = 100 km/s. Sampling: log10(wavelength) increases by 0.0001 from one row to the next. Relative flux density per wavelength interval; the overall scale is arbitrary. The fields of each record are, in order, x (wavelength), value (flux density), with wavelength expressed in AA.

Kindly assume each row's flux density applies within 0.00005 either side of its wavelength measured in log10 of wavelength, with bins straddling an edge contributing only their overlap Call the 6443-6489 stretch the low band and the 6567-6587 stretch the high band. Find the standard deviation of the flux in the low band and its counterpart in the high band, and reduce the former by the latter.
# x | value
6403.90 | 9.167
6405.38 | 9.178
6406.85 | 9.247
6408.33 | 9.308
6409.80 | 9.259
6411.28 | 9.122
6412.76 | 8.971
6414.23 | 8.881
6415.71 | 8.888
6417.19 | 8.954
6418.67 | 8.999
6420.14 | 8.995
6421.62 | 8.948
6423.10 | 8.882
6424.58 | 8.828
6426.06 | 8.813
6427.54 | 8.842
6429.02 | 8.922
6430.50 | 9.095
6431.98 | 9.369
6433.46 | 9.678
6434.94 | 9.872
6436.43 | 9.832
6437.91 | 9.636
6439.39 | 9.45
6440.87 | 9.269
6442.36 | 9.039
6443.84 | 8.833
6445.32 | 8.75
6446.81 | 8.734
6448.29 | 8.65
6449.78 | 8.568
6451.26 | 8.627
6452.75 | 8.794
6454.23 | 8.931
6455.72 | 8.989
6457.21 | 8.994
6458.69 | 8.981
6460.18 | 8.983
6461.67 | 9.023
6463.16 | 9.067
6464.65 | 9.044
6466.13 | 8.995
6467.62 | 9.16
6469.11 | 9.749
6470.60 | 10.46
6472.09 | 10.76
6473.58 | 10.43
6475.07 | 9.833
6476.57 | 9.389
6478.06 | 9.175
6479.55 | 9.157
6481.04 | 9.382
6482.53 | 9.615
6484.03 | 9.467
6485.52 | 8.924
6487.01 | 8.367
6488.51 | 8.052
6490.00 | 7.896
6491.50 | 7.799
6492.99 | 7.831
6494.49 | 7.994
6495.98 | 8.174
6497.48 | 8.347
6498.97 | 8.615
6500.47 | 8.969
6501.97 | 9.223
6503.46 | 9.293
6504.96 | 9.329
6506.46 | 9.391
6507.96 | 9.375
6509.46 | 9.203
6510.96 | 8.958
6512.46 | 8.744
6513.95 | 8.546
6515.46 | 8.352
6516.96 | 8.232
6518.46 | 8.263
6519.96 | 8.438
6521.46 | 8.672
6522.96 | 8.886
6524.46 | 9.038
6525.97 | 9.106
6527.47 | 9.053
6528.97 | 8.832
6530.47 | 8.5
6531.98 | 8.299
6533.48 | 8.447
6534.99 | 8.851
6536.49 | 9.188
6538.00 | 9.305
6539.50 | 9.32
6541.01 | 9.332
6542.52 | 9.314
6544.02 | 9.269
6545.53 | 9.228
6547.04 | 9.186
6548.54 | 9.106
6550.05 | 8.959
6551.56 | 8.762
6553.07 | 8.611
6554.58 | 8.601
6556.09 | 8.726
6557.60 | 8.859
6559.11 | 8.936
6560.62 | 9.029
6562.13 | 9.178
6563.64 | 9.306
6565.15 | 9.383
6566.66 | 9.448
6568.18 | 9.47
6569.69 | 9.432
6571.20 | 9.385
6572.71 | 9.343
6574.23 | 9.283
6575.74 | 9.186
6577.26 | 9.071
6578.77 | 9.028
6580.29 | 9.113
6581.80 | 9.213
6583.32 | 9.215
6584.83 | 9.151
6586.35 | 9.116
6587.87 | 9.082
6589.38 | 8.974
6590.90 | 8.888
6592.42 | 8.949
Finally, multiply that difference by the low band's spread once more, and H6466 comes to 0.27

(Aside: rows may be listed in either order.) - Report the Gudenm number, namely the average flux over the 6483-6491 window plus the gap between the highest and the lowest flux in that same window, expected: 10.1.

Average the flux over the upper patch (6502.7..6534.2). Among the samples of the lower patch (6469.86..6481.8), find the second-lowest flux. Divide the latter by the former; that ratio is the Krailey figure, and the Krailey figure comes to 1.04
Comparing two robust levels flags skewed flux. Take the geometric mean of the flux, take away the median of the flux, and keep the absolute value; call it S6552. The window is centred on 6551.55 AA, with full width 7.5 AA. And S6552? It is 0.044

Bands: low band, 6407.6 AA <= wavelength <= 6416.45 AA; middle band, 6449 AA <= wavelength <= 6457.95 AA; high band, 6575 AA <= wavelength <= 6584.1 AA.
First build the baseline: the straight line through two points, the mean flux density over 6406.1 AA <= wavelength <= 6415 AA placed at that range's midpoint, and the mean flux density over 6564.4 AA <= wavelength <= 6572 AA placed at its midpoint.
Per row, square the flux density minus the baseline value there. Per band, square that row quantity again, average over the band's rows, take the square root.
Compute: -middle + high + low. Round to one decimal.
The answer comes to -0.1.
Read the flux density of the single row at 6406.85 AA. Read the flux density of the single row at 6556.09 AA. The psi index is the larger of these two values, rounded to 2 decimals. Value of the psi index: 9.25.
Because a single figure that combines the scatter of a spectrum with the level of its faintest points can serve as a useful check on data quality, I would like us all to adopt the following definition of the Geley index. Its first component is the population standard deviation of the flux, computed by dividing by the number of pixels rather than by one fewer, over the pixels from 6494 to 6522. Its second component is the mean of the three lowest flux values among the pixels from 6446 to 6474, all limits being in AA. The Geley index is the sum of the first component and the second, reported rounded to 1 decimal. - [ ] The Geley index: 9.1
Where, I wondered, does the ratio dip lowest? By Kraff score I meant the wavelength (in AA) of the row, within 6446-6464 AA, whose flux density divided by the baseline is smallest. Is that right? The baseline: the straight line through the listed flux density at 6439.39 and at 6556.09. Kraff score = 6449.78 AA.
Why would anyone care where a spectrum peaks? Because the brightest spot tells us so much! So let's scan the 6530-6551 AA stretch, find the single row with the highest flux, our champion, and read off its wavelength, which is 6541.01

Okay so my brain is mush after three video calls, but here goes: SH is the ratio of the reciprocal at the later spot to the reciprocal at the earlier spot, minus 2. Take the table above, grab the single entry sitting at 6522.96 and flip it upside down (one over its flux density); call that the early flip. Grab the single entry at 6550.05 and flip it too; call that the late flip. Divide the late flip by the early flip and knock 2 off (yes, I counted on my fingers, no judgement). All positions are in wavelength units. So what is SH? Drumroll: -1.01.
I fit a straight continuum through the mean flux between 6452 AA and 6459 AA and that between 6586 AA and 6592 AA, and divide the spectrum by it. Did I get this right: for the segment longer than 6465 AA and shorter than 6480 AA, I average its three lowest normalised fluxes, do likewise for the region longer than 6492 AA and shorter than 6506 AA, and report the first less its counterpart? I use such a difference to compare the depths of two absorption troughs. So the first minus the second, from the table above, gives 0.12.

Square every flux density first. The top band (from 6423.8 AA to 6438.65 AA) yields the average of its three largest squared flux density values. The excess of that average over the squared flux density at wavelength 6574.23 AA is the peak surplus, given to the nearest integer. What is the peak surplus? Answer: 10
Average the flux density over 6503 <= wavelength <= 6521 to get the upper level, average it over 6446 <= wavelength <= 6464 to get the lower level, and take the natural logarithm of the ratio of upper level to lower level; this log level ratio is 0.00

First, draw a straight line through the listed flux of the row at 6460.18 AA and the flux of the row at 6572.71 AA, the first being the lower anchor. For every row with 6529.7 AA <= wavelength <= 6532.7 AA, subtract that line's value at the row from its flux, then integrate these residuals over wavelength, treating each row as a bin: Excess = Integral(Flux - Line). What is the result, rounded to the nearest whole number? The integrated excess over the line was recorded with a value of -2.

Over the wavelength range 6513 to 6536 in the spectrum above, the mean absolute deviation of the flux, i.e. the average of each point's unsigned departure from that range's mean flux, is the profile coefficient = 0.27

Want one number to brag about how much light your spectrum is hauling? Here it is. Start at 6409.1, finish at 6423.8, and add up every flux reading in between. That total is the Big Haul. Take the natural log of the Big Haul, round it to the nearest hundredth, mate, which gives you 4.50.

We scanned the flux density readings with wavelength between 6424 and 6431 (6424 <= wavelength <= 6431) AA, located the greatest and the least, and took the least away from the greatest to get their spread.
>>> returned 0.28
